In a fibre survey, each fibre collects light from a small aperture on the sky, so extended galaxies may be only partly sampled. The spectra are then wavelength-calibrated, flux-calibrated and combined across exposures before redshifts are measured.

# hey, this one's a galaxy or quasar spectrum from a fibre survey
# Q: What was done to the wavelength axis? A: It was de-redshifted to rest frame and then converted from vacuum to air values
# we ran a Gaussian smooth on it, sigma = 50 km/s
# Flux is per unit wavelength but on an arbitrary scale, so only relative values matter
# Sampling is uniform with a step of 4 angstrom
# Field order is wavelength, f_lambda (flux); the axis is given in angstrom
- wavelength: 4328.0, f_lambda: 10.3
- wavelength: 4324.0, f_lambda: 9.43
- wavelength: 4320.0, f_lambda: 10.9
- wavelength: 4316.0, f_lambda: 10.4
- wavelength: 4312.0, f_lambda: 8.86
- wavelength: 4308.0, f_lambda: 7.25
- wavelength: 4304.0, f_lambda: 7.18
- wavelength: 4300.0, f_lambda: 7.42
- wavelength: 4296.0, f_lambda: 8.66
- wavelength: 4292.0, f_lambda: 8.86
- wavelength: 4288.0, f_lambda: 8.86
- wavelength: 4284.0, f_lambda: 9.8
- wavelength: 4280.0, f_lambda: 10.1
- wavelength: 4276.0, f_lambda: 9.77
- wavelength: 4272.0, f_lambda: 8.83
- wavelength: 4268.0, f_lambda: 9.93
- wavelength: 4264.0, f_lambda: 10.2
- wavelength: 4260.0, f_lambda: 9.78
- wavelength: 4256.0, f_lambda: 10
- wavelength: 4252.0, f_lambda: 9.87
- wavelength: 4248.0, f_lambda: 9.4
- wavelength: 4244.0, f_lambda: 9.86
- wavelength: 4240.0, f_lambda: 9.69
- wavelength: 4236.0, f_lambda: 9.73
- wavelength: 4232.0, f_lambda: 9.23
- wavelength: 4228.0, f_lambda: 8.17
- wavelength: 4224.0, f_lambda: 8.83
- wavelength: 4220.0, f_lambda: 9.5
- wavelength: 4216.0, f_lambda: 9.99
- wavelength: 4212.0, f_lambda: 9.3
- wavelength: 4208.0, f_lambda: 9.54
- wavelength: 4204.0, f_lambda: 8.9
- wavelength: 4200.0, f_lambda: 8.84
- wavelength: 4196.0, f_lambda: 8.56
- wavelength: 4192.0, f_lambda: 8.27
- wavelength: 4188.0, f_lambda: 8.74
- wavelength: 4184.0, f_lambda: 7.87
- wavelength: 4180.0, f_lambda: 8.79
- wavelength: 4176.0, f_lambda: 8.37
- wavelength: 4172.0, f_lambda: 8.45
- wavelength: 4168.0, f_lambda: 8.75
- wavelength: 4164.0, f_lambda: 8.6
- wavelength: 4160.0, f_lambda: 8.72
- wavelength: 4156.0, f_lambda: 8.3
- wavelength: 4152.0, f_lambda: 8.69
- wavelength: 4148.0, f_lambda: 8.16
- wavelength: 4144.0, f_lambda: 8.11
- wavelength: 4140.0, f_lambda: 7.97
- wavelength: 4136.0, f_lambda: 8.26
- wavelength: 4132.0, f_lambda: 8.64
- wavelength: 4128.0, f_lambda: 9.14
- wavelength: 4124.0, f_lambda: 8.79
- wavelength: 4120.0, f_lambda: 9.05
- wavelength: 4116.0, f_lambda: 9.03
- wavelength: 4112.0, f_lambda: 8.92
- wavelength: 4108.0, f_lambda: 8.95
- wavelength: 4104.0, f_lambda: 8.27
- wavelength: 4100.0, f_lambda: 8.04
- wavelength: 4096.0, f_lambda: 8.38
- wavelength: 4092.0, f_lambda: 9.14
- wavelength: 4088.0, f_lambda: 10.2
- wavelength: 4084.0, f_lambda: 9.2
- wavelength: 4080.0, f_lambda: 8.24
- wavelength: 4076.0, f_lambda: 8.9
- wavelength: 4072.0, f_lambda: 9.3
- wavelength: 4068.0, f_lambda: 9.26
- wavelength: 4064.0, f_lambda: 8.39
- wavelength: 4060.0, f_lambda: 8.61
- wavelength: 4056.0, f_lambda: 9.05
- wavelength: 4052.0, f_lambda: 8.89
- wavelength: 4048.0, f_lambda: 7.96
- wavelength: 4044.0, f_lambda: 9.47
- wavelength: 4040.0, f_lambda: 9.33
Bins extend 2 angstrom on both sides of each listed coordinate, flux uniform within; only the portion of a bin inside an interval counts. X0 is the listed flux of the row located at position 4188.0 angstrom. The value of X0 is 8.74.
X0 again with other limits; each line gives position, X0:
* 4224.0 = 8.83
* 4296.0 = 8.66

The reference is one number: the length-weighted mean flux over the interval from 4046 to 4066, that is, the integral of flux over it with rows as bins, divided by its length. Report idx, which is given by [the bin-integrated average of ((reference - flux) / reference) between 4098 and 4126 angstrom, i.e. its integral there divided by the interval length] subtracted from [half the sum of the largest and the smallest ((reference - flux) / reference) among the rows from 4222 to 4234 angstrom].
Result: 0.00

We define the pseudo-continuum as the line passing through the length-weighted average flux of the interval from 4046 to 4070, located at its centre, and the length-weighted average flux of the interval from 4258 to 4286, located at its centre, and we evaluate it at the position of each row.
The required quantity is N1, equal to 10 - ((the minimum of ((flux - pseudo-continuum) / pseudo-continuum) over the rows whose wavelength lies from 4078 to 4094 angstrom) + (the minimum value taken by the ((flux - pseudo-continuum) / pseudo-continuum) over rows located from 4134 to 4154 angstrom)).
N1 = 10.19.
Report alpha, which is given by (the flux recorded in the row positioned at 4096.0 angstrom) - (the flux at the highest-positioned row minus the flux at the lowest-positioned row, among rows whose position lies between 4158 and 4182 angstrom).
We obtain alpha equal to 8.3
